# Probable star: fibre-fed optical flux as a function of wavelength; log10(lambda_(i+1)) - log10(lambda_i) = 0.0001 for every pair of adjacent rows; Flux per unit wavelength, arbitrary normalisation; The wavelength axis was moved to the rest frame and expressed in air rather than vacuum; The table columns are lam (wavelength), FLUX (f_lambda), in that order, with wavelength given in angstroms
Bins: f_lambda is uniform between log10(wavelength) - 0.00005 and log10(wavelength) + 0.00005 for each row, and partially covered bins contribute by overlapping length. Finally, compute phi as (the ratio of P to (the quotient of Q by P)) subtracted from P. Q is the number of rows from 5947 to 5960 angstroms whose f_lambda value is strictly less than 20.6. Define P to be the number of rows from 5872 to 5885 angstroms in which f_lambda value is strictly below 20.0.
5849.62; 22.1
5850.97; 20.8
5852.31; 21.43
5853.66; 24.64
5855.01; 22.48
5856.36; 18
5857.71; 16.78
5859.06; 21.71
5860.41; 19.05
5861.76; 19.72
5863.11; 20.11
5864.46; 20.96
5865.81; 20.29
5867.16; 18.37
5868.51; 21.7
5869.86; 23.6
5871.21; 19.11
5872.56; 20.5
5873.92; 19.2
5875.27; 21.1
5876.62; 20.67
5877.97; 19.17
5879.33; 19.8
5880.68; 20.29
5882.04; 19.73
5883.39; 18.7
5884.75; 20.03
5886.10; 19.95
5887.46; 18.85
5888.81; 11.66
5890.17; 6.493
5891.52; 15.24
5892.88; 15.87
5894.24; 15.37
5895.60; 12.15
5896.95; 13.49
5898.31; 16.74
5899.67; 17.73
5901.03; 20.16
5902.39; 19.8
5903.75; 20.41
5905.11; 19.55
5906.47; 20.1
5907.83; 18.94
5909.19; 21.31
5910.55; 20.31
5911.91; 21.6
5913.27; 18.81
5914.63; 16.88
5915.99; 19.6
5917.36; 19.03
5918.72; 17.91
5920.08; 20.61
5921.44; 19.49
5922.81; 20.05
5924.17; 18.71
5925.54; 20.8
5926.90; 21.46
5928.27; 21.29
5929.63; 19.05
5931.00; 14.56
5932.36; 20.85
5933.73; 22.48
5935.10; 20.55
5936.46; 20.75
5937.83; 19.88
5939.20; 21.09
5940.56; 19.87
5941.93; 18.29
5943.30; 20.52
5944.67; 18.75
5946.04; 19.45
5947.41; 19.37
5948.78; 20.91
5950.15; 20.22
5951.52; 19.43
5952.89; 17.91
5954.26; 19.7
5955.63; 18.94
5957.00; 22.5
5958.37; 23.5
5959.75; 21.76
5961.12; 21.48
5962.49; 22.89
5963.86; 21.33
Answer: 0.8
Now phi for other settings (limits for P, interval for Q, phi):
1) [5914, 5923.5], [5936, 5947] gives 0.8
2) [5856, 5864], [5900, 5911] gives 1.7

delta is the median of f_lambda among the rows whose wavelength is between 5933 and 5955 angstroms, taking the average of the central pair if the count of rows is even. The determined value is 19.9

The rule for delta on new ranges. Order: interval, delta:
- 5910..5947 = 19.9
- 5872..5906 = 19.2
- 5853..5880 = 20.2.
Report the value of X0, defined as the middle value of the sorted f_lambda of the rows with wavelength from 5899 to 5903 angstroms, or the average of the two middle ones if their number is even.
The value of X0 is 19.8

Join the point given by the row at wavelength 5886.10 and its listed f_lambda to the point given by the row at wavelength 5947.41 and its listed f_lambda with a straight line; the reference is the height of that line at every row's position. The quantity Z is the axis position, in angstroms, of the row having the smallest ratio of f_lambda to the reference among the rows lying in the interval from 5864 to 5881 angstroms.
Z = 5867.16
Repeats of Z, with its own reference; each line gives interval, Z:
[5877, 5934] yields 5890.17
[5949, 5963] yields 5952.89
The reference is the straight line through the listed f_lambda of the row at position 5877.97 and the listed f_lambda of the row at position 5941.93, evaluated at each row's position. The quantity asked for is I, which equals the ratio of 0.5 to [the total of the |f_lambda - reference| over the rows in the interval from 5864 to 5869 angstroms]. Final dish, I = 0.085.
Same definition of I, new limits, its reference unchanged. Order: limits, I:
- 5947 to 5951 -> 0.085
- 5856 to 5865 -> 0.053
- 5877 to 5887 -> 0.107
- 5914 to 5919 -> 0.130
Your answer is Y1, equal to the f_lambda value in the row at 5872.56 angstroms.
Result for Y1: 20.5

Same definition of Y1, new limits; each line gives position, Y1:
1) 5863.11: 20.11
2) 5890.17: 6.493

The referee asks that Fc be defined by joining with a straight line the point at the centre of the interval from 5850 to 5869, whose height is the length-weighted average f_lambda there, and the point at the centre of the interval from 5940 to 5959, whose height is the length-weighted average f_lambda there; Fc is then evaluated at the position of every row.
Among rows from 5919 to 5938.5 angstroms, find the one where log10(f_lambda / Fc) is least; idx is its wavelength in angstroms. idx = 5931.00 angstroms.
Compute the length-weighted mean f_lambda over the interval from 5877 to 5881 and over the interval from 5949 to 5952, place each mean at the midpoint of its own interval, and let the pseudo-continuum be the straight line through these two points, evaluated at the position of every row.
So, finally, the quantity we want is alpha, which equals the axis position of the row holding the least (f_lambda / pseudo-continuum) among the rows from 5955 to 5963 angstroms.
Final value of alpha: 5955.63 angstroms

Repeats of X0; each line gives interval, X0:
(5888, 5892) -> 11.7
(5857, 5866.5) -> 20.1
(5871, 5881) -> 20.0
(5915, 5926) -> 19.5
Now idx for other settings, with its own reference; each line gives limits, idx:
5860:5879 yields 5867.16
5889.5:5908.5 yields 5890.17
